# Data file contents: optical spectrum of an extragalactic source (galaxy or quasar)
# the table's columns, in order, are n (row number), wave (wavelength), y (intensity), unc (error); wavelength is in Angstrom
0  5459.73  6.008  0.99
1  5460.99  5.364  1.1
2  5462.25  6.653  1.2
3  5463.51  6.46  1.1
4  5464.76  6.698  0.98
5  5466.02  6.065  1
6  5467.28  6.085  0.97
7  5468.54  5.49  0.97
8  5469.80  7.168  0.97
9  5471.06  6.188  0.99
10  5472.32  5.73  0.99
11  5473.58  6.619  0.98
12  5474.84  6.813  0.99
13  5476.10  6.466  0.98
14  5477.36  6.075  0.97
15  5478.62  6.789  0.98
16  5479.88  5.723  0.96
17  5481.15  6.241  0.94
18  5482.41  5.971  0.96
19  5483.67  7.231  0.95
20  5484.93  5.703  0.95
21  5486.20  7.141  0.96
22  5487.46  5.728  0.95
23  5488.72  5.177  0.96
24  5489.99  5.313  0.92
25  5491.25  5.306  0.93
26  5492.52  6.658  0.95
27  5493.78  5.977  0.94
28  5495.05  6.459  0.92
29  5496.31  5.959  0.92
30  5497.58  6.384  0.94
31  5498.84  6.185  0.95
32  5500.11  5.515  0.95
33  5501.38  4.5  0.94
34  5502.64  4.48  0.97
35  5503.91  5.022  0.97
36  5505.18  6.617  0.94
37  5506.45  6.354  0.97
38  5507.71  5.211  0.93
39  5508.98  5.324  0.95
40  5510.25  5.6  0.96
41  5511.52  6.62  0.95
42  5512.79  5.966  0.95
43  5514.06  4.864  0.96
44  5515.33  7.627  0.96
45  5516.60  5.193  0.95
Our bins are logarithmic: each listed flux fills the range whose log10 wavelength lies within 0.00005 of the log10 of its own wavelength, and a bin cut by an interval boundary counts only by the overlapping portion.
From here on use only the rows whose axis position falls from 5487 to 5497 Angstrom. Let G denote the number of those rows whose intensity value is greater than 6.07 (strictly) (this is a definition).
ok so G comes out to 2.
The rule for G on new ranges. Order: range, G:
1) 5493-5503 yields 3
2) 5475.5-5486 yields 5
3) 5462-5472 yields 6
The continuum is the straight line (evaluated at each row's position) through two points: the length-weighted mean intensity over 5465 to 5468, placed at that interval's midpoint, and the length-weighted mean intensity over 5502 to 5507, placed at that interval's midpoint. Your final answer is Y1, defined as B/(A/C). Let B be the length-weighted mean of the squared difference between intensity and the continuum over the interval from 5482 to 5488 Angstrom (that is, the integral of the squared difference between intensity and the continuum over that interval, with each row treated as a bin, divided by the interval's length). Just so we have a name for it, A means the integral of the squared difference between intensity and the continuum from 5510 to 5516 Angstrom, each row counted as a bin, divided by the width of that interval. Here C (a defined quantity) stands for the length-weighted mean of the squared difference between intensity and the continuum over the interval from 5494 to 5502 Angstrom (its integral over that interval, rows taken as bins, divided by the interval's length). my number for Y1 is 0.2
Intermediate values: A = 1.39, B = 0.73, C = 0.42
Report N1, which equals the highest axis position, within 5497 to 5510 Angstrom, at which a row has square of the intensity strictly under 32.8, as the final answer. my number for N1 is 5508.98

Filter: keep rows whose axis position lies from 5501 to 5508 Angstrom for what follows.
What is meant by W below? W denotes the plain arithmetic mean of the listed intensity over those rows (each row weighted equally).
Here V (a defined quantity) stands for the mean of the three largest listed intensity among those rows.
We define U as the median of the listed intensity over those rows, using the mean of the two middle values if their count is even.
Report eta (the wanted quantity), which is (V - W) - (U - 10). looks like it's 5.6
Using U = 5.1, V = 6.06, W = 5.4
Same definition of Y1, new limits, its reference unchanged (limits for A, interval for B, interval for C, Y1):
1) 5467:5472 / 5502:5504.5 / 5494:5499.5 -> 0.6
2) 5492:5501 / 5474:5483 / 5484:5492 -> 0.4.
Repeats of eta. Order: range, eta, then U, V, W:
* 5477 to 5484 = 4.3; 6.2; 6.75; 6.3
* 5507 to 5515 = 5.0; 5.5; 6.06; 5.6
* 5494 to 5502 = 4.4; 6.1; 6.34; 5.8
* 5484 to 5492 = 5.0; 5.5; 6.19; 5.7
